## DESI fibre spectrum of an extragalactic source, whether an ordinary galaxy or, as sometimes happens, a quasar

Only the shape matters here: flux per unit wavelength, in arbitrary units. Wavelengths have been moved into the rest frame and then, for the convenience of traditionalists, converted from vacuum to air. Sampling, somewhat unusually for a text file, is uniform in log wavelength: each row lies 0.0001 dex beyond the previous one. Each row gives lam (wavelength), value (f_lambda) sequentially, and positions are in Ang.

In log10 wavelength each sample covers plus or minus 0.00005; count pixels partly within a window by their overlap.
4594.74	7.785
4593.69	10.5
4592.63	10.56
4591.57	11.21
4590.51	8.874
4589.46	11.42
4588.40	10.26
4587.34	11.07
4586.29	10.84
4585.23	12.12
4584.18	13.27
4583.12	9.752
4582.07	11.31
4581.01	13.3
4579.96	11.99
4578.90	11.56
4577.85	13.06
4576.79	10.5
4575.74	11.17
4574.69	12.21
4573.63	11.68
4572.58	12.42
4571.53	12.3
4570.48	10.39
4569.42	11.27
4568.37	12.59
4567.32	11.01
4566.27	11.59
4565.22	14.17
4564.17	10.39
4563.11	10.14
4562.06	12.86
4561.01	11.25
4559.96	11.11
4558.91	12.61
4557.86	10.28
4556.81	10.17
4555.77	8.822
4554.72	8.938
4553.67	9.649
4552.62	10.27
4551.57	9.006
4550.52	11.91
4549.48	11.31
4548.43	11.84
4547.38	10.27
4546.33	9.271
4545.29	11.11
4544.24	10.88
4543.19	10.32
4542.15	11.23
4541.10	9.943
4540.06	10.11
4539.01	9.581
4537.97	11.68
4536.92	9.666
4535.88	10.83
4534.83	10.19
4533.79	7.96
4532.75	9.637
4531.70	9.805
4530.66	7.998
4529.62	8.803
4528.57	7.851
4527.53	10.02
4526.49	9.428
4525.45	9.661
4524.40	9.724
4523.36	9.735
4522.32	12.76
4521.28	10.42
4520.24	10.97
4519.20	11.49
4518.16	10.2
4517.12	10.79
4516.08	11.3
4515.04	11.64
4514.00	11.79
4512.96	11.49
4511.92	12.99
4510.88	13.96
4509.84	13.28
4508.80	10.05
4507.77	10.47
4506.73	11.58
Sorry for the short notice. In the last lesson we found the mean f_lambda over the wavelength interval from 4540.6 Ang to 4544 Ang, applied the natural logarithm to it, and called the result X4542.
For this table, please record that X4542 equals 2.35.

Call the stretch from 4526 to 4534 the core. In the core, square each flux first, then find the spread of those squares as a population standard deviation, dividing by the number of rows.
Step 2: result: 15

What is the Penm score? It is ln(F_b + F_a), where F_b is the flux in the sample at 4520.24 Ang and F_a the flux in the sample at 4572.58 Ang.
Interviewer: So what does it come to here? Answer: 3.15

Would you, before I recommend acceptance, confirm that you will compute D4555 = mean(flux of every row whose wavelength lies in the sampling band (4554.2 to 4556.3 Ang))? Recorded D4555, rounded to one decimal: 8.9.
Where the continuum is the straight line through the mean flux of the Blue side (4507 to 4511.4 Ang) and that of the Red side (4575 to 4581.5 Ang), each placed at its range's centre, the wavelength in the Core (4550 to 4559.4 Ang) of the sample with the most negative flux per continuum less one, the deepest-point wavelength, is 4555.77 Ang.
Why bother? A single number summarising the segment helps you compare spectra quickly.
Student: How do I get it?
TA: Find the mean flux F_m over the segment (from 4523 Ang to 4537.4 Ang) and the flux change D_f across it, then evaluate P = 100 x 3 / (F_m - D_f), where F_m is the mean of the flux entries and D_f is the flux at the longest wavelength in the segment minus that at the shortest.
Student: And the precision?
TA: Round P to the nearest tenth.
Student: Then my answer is 31.8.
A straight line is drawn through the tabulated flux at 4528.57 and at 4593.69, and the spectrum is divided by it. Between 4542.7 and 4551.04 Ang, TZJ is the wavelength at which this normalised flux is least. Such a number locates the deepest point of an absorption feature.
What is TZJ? 4546.33 Ang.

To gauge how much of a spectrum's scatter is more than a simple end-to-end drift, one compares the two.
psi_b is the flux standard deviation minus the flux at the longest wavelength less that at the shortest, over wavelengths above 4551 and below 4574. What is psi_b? -1.3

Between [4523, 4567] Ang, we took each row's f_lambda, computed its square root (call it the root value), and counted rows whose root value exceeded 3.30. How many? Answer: 12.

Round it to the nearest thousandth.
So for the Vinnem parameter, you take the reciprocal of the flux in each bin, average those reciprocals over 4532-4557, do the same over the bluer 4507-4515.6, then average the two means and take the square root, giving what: 0.303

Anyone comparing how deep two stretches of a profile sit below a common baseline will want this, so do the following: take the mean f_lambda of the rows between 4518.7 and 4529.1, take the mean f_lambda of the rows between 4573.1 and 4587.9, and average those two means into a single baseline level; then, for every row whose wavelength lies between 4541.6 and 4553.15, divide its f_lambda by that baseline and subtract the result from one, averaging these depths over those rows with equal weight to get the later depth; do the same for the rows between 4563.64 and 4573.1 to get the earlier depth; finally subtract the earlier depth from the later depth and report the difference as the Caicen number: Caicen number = 0.10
